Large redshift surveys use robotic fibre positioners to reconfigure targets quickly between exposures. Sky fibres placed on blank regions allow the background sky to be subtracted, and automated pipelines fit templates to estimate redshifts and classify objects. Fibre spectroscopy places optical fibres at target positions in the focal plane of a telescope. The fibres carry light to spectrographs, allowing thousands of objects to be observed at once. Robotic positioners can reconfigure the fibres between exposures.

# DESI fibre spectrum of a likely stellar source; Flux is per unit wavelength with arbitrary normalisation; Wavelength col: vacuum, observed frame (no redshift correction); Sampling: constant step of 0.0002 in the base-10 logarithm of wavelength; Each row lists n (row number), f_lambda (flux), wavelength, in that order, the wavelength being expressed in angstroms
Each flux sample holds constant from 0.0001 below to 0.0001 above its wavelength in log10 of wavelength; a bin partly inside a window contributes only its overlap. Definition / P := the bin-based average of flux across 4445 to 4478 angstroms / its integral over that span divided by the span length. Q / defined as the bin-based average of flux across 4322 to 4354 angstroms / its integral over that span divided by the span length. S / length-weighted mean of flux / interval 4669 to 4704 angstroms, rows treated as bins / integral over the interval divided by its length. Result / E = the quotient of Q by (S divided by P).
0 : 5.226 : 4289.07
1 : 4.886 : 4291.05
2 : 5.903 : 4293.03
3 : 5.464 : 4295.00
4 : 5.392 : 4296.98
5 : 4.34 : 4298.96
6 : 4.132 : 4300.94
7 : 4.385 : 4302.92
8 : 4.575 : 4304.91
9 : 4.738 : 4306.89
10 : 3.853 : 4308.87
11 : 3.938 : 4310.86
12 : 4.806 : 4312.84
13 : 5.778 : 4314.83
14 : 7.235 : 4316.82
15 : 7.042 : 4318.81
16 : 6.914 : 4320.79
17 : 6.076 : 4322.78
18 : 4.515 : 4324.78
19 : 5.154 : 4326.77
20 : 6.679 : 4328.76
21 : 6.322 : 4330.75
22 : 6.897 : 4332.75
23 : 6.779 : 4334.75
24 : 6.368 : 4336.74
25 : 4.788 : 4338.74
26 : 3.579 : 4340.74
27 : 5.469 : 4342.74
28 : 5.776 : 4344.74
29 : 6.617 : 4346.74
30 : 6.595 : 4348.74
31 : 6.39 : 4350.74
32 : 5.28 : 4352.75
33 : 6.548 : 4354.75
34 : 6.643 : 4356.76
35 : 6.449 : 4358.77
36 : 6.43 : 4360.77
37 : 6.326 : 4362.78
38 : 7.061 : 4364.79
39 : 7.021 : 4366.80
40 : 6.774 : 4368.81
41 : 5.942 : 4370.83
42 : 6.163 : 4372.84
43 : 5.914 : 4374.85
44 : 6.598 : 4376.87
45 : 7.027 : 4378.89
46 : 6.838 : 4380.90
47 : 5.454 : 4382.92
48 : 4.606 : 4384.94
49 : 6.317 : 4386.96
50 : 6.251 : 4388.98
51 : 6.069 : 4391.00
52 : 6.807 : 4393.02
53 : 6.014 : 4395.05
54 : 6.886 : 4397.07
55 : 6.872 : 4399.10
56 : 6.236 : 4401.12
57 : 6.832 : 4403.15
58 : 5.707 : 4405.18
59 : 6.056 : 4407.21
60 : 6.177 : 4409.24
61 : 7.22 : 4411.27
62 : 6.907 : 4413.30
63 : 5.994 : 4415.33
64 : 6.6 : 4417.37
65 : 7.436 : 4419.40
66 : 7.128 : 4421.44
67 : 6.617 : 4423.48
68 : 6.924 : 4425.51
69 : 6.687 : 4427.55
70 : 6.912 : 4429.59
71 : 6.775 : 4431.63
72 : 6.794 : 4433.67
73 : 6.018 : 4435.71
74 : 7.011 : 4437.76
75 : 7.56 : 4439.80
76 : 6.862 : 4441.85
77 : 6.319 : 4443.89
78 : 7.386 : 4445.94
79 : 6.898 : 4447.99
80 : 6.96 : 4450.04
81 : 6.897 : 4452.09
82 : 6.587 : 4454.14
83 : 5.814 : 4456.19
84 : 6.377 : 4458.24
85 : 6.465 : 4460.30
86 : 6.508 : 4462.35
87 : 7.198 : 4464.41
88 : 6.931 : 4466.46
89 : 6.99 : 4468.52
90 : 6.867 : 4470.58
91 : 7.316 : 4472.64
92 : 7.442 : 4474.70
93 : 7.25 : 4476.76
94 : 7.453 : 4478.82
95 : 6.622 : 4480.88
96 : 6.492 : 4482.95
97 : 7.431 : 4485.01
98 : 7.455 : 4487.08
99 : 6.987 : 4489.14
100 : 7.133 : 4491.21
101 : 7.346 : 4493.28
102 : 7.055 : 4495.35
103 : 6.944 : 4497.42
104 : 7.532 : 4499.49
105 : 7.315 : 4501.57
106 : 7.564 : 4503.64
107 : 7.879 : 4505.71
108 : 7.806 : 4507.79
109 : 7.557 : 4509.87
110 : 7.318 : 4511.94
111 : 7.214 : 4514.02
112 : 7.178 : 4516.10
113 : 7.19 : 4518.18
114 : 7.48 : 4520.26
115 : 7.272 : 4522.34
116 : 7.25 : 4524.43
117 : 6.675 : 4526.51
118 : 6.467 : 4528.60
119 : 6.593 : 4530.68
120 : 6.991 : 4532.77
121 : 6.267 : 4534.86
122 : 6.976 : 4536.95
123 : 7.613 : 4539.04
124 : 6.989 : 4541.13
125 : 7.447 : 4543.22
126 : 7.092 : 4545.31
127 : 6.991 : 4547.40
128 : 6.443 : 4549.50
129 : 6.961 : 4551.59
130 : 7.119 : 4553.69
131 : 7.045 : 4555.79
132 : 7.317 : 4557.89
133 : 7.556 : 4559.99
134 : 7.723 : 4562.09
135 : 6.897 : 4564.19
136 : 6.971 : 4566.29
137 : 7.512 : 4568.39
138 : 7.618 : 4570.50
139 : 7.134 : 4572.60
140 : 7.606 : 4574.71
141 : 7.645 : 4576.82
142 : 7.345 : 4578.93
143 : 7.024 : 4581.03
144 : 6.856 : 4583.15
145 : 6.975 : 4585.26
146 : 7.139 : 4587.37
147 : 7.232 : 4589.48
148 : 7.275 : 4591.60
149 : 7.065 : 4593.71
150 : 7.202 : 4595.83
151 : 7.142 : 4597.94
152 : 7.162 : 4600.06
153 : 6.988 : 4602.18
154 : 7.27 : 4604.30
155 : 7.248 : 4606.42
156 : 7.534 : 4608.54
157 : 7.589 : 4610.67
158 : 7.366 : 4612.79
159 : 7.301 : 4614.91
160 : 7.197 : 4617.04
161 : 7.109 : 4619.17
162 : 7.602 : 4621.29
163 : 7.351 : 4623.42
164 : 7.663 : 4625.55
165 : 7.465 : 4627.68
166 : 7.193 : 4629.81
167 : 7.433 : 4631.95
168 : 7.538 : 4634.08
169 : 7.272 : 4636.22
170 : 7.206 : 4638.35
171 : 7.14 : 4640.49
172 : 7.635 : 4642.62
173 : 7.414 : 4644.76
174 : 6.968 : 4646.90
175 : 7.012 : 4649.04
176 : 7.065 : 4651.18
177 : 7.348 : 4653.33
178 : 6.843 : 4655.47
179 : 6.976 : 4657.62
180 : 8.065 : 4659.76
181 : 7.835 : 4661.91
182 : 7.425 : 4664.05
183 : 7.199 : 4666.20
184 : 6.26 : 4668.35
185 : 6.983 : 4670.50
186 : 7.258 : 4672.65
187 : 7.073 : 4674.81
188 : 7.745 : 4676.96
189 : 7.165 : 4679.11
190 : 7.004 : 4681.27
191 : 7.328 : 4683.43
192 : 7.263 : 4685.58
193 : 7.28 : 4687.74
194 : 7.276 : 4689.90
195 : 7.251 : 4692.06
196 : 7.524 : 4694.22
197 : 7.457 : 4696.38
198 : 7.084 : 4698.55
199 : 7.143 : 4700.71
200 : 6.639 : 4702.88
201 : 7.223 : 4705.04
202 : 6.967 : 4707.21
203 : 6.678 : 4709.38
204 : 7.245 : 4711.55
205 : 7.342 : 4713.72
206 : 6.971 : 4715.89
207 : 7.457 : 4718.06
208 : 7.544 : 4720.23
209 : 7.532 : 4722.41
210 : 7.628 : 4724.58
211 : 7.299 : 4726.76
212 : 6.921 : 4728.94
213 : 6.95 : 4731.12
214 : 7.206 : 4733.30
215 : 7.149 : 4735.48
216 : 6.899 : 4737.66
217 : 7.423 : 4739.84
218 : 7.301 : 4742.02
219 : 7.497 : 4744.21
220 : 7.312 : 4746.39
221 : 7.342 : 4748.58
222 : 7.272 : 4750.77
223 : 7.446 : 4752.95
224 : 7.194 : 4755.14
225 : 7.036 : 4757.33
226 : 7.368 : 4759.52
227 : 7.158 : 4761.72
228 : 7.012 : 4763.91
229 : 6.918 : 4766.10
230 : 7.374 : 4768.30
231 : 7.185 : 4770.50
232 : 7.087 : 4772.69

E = 5.56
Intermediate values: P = 6.87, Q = 5.8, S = 7.21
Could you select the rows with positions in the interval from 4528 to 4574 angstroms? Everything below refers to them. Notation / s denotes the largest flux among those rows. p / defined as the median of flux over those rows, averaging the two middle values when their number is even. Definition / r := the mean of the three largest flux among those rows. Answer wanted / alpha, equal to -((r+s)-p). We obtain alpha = -8.36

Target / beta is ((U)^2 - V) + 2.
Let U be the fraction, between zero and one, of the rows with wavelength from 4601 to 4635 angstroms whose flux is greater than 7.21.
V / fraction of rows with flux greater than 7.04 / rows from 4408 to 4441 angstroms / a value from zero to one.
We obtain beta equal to 2.3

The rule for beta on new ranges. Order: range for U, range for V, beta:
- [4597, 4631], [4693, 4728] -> 1.6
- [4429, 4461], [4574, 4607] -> 1.3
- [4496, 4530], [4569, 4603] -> 1.7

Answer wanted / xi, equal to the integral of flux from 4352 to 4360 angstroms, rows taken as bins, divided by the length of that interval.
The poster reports 6.3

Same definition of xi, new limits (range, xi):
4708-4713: 7.0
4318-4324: 6.6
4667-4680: 7.1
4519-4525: 7.3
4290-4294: 5.4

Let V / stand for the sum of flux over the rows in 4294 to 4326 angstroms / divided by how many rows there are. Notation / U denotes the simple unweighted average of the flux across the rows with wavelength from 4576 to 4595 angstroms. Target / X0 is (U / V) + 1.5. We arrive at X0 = 2.88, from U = 7.17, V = 5.20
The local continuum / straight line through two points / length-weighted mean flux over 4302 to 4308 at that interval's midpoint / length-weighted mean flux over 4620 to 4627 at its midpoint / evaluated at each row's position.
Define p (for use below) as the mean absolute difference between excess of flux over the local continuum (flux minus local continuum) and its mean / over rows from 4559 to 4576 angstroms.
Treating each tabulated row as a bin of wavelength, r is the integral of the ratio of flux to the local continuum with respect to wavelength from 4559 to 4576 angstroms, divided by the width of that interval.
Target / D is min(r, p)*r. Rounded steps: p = 0.28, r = 1.05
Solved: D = 0.30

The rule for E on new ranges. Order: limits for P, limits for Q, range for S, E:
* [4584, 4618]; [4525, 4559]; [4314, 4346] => 8.41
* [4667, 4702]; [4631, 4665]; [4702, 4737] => 7.34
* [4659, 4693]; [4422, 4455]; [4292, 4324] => 9.40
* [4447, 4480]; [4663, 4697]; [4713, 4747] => 6.81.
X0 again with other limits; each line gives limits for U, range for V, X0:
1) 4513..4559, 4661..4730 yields 2.47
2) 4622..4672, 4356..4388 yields 2.65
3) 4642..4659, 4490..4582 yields 2.49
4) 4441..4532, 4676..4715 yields 2.48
